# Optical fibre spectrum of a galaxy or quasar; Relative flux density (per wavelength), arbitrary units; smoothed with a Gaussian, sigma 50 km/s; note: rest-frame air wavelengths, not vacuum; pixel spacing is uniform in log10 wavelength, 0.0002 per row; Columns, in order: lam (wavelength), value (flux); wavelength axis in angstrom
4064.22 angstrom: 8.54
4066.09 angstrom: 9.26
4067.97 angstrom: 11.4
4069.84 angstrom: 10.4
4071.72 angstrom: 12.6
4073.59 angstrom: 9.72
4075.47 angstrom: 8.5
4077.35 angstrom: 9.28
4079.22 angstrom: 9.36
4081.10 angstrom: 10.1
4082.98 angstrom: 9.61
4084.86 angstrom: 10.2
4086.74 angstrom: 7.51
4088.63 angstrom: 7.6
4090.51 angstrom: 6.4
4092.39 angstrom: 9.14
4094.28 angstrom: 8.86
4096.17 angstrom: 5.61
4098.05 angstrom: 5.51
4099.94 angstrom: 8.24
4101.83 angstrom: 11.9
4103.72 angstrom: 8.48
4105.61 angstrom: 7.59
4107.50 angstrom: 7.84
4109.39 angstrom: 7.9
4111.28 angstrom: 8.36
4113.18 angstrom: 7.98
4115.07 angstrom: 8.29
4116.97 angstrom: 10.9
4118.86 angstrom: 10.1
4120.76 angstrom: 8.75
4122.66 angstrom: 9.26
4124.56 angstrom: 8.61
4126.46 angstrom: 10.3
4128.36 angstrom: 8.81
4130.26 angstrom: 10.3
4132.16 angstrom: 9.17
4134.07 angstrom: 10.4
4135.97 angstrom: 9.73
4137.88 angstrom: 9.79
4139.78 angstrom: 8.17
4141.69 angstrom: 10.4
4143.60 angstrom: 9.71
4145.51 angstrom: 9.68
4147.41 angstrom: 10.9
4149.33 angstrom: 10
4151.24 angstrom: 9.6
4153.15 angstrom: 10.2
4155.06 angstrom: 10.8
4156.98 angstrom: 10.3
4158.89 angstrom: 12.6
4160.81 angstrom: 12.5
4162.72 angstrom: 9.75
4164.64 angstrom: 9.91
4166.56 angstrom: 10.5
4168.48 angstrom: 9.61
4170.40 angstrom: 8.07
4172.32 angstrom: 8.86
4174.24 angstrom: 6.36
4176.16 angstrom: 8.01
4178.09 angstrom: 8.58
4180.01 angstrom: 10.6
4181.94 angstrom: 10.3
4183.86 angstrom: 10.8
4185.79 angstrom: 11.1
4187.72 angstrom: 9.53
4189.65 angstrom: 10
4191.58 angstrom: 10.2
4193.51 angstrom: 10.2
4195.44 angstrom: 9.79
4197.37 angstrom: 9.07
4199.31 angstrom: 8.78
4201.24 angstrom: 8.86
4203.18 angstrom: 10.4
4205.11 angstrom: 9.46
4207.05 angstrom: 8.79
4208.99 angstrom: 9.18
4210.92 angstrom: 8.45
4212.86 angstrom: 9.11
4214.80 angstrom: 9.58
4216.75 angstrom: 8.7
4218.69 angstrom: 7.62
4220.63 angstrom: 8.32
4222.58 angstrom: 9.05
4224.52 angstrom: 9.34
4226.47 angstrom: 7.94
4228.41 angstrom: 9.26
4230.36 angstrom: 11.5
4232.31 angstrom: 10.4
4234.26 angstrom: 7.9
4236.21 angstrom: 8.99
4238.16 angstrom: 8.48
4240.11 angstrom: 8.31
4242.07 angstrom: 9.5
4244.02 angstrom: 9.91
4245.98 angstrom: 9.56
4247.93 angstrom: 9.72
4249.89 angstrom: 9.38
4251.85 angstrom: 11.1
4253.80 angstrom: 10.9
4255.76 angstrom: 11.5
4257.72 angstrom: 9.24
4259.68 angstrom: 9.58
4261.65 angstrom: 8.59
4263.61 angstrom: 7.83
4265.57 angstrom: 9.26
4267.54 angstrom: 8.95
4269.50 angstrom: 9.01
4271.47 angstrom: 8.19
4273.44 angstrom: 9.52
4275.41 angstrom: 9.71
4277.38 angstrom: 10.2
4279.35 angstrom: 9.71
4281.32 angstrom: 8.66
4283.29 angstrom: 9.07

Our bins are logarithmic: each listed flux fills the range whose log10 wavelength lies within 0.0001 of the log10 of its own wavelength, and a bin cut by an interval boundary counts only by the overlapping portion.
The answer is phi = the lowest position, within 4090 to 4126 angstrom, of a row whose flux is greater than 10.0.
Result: 4101.83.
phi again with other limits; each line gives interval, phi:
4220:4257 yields 4230.36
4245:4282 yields 4251.85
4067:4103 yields 4067.97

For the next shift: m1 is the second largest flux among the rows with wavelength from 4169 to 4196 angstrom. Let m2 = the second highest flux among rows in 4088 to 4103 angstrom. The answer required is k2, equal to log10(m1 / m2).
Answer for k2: 0.07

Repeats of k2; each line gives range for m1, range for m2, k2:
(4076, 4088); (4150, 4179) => -0.09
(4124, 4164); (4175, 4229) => 0.06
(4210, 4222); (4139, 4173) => -0.14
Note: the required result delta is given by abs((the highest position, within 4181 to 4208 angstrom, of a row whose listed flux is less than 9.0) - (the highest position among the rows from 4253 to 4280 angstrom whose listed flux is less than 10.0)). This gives 72.3 angstrom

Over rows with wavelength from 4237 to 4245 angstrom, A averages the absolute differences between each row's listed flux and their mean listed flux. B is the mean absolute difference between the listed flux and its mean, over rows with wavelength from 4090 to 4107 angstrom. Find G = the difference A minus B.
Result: -0.8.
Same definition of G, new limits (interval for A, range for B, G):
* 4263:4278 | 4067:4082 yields -0.4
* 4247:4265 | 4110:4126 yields 0.1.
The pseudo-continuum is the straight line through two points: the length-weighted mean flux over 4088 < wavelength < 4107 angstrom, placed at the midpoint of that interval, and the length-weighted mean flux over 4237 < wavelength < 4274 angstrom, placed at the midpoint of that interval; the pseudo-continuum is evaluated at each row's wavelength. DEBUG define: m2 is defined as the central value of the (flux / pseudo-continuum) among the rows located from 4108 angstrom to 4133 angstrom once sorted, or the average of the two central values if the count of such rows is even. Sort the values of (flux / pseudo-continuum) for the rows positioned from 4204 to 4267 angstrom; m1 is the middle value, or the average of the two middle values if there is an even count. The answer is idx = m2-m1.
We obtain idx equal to 0.07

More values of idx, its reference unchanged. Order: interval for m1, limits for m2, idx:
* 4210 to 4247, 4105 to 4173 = 0.16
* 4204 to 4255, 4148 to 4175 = 0.16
